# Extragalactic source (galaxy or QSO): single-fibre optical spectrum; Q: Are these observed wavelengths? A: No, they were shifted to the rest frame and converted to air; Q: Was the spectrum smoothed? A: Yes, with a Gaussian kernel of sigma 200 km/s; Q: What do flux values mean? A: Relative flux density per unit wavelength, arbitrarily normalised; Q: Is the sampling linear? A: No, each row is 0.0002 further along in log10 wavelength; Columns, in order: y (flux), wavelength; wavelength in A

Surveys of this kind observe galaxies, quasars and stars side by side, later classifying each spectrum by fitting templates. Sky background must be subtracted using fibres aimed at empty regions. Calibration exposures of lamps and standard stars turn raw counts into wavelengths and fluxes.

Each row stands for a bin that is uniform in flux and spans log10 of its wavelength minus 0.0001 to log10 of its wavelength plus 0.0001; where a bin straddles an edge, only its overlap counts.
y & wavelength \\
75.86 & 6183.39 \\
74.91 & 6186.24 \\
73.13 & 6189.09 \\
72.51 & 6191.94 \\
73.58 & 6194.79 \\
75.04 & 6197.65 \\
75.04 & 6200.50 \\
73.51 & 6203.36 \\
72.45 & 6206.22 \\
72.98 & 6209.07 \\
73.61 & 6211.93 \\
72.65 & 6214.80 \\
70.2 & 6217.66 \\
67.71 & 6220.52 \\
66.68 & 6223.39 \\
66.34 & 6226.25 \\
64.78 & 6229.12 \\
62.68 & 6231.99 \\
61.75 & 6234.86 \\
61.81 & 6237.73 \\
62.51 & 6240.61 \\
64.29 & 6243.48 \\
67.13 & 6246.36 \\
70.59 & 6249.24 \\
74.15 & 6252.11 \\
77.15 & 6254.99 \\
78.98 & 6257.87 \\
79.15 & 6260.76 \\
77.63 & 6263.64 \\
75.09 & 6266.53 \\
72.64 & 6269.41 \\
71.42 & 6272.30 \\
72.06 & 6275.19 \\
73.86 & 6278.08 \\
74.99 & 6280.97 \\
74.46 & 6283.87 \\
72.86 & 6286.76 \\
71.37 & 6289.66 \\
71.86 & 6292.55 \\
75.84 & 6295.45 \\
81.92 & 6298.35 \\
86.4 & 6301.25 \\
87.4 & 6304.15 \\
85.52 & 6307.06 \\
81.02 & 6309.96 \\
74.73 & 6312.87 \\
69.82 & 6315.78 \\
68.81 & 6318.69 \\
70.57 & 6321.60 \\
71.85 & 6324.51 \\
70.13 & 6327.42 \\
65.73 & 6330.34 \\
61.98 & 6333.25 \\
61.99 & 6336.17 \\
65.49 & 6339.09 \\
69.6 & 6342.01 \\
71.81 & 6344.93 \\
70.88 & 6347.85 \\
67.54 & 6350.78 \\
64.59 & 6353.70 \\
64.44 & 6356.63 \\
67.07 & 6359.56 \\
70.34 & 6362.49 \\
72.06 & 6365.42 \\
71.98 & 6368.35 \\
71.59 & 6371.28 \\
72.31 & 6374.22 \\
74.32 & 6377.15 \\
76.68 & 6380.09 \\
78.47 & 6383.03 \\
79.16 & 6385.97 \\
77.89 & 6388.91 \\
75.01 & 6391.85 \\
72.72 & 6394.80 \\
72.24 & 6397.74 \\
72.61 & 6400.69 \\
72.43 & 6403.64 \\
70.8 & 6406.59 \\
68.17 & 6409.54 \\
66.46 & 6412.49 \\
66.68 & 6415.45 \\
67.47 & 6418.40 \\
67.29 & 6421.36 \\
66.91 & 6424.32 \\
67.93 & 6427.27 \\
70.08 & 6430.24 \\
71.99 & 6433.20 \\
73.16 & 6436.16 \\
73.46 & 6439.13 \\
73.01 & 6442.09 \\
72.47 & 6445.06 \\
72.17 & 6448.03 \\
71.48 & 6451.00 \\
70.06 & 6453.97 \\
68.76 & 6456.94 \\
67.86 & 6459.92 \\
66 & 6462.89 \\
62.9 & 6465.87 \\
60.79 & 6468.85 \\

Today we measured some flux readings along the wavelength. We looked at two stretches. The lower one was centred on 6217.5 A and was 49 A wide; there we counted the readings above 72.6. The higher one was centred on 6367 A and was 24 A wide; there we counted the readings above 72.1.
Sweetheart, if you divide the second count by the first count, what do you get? 0.29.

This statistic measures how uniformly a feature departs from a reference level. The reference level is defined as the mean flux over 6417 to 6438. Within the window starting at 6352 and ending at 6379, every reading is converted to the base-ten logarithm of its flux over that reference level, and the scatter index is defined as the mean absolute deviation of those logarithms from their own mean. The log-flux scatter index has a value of 0.019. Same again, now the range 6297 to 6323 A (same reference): 0.037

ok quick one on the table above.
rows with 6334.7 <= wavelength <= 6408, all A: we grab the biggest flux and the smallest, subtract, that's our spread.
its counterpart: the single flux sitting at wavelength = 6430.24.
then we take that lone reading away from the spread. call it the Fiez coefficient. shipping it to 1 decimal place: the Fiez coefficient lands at -52.9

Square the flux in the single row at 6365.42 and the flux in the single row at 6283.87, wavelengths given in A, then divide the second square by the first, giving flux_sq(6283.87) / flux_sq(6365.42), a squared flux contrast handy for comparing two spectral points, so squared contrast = 1.07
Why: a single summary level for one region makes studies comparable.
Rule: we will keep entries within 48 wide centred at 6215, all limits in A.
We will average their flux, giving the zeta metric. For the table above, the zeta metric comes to 69.6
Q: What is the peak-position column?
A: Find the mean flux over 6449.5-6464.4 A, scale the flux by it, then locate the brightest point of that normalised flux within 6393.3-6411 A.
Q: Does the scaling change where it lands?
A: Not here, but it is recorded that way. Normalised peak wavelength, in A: 6394.80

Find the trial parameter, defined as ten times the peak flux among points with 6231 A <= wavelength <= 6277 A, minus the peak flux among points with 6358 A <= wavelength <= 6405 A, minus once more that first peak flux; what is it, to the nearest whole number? 633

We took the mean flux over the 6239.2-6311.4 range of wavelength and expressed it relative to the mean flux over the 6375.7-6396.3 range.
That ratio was 0.99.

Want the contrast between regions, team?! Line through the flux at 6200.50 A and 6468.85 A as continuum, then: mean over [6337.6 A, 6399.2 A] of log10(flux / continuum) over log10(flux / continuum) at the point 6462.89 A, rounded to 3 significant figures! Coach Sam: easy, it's 1.03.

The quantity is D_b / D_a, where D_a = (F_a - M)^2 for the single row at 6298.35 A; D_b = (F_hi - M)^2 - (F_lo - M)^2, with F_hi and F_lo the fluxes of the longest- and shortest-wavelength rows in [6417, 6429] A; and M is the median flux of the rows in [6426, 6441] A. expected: 0.0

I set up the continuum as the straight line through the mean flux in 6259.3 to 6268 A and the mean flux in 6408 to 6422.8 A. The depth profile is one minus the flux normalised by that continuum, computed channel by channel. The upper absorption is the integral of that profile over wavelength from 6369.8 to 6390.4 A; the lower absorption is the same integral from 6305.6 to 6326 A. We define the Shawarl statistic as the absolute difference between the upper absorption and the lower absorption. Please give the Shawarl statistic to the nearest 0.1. 1.6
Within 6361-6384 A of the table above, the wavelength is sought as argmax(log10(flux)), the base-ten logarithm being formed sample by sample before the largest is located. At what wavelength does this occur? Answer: 6383.03 A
